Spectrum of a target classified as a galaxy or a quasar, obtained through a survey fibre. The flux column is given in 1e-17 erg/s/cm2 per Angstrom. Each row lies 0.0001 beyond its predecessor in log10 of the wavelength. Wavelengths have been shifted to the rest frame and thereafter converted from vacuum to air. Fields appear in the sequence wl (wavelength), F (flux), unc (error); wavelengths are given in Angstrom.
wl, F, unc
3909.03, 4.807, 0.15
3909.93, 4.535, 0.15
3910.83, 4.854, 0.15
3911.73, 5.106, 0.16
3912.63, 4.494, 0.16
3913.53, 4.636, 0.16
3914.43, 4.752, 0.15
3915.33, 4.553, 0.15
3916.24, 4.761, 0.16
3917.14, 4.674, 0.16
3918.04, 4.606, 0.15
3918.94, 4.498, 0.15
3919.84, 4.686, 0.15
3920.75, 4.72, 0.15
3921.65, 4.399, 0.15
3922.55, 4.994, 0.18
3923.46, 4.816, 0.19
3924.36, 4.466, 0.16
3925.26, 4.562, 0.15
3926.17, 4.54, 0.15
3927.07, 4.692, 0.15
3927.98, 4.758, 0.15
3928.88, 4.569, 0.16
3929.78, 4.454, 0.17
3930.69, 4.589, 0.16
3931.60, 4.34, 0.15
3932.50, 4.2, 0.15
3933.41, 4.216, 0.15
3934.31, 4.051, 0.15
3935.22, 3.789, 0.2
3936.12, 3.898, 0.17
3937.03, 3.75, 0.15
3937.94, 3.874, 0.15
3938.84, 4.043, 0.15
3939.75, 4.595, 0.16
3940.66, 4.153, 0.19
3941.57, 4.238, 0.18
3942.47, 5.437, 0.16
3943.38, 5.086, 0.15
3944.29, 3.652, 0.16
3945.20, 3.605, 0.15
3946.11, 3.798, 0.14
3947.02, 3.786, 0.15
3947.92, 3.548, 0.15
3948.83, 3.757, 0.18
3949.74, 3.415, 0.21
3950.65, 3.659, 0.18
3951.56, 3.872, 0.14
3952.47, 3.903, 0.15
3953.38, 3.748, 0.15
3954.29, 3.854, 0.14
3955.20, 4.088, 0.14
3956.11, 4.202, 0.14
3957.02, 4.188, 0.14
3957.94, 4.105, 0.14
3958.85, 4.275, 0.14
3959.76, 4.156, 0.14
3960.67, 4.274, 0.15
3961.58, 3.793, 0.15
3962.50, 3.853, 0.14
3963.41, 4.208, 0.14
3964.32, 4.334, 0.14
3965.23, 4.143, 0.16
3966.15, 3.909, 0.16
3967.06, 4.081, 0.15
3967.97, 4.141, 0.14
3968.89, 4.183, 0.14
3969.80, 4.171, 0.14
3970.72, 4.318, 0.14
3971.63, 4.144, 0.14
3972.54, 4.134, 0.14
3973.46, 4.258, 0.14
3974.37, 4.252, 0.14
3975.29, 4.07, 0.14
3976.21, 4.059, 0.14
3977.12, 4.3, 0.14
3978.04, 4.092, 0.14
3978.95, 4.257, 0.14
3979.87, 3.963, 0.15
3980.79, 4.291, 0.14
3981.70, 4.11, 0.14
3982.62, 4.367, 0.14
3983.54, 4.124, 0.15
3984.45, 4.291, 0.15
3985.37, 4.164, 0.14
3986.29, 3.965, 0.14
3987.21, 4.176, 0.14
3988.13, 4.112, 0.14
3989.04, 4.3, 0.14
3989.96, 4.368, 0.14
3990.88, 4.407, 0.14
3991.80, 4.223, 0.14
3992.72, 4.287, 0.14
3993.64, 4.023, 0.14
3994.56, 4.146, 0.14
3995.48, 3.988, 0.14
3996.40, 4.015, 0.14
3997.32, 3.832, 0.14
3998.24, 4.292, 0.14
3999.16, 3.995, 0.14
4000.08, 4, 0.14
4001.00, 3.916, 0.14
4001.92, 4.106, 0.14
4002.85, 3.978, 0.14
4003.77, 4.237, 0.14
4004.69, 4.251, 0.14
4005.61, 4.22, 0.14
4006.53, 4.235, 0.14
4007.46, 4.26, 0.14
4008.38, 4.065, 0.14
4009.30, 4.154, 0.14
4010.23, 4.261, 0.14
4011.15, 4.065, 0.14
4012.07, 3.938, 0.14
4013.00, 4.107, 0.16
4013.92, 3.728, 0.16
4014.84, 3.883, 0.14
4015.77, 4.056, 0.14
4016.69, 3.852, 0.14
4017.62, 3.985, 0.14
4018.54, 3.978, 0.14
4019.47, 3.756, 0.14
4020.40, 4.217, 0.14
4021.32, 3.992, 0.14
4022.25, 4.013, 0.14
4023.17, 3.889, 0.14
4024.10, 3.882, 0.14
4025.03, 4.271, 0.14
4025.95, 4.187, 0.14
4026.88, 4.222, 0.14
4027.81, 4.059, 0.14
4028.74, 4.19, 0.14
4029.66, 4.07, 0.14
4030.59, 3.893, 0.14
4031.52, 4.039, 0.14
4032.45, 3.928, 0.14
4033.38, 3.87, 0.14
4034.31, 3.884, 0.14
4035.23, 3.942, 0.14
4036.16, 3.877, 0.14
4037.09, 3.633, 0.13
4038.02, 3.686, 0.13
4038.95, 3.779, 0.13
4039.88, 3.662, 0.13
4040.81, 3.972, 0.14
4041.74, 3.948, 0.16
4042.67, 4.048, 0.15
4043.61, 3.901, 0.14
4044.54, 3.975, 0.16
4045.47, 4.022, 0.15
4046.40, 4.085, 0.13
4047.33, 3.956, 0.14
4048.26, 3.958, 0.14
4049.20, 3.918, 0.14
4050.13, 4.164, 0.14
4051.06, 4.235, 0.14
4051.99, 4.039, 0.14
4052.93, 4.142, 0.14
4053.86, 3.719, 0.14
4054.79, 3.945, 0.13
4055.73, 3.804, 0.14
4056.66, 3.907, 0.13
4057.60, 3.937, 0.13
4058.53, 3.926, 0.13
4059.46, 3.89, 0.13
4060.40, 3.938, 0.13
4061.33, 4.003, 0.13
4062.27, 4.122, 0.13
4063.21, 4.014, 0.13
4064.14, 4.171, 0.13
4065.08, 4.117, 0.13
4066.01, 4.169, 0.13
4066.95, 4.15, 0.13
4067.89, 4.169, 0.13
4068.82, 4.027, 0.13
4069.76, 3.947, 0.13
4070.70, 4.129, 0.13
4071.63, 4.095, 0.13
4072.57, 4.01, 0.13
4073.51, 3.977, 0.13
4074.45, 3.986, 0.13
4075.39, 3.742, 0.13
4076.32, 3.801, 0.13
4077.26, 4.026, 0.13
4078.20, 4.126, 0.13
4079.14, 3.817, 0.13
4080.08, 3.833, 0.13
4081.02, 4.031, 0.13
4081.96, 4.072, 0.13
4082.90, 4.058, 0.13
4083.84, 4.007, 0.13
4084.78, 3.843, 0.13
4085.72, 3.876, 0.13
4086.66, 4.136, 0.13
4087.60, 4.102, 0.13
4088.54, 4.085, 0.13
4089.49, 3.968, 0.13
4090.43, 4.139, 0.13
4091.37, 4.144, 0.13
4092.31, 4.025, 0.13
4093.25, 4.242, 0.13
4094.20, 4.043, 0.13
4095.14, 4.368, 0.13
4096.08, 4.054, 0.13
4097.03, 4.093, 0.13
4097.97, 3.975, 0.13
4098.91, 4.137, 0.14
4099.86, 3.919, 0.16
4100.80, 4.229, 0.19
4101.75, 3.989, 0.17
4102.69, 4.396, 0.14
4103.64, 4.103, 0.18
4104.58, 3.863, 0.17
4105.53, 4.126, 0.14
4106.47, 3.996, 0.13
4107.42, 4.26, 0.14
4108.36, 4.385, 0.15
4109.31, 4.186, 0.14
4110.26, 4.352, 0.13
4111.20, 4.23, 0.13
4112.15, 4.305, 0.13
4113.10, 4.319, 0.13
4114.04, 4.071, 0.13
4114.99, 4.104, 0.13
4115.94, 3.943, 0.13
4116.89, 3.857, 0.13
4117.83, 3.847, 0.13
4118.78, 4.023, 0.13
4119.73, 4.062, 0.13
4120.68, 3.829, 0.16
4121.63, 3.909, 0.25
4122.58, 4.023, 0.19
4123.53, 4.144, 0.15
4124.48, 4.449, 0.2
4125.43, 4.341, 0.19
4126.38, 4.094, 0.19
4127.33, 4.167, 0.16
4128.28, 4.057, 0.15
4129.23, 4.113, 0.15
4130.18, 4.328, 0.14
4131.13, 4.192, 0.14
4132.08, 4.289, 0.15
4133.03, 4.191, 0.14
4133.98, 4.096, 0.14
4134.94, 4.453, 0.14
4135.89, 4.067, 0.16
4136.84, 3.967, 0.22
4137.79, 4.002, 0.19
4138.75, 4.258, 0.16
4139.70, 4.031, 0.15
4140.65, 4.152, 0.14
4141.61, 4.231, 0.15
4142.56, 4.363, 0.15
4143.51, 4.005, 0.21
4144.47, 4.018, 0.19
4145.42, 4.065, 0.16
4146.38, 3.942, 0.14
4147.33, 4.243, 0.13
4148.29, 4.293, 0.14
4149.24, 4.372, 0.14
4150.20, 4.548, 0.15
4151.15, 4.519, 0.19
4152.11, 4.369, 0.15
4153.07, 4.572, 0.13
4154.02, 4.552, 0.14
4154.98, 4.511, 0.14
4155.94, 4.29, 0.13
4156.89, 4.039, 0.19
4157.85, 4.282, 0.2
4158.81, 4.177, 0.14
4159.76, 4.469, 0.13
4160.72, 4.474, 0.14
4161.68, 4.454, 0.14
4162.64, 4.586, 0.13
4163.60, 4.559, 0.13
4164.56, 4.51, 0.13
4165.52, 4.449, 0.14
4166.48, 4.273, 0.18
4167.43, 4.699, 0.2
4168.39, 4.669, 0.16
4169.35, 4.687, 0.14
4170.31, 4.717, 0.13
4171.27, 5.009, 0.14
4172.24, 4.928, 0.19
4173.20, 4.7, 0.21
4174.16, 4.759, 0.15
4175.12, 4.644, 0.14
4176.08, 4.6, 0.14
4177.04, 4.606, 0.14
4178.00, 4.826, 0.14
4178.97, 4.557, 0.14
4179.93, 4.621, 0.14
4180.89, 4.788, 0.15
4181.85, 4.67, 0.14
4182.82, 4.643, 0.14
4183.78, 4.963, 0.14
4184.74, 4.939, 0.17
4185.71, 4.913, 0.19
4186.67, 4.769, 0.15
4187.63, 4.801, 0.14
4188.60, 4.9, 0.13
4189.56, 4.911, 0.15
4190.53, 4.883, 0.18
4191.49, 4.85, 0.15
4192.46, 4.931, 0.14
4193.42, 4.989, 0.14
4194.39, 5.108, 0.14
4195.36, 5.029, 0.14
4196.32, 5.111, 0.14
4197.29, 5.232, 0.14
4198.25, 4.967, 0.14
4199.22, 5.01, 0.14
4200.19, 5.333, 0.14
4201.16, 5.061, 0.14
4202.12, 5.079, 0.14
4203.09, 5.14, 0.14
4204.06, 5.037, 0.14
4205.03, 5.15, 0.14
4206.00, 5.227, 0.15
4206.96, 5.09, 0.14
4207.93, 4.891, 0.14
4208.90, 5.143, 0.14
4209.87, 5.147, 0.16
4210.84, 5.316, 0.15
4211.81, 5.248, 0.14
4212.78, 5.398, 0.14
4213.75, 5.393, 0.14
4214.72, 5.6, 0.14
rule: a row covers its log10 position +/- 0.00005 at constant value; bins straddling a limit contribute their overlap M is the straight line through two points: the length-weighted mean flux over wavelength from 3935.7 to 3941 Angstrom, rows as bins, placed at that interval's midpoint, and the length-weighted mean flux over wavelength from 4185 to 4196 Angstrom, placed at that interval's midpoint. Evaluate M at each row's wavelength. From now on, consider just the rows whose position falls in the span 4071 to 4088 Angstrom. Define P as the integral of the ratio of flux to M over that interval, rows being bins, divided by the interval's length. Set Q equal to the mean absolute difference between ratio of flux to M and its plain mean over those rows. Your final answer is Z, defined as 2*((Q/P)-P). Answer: -1.70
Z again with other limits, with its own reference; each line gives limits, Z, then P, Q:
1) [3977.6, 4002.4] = -1.89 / 0.98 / 0.032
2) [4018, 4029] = -1.80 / 0.93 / 0.030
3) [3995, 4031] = -1.82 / 0.94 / 0.030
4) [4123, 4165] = -1.72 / 0.90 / 0.032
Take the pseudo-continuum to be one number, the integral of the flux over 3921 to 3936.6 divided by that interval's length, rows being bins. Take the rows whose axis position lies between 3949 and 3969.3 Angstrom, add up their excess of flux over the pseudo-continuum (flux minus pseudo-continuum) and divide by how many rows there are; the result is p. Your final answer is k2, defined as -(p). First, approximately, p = -0.42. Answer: 0.42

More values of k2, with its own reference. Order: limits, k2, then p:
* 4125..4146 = 0.28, -0.28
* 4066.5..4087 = 0.44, -0.44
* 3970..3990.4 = 0.25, -0.25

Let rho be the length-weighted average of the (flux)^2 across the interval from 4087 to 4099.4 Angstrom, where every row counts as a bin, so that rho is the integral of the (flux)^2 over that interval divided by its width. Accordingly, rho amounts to 16.9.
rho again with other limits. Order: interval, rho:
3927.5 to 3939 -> 17.7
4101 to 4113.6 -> 17.6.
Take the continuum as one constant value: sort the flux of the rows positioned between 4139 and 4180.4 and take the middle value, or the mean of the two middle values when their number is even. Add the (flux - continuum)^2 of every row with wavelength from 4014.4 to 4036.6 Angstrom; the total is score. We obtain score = 6.8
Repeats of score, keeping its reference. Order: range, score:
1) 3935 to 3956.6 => 11.6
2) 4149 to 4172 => 0.9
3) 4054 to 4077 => 6.6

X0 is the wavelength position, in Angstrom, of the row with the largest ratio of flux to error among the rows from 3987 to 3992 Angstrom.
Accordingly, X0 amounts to 3990.88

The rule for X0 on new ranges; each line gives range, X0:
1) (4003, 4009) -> 4007.46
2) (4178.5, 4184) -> 4183.78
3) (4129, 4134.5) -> 4130.18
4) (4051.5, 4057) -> 4054.79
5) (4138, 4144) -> 4140.65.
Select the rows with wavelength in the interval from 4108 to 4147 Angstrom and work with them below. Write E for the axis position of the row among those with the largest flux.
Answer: 4134.94 Angstrom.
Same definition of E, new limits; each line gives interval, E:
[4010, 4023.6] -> 4010.23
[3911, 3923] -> 3911.73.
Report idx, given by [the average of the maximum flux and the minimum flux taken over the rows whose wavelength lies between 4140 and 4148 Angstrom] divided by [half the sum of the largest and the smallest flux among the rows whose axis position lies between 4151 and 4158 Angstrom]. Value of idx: 0.96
